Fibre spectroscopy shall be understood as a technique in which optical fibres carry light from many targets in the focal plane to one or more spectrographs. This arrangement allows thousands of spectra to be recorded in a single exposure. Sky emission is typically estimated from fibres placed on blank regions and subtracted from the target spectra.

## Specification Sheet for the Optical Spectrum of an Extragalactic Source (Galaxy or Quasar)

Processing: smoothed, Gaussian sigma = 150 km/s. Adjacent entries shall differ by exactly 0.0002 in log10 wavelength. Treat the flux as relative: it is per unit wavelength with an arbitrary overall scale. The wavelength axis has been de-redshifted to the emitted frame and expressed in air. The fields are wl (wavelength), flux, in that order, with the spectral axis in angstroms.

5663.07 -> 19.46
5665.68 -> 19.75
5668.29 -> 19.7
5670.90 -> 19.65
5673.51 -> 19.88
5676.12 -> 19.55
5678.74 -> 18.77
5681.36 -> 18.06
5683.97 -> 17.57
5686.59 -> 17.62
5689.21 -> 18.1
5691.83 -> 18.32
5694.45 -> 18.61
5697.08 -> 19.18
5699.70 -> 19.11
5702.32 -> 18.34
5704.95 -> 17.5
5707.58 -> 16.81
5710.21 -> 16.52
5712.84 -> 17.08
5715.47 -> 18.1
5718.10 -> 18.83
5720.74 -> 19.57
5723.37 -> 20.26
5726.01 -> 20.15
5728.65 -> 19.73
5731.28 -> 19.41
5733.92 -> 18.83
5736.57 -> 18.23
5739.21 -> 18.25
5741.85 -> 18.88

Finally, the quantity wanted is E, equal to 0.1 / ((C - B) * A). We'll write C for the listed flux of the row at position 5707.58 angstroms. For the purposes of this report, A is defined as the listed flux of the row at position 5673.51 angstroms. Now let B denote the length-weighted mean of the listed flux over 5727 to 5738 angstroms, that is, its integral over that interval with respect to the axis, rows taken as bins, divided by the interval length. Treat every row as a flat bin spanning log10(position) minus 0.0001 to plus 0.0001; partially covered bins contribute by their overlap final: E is -0.002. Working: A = 19.88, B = 19.1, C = 16.81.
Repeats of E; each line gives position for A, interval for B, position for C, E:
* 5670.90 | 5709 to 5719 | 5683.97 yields -0.157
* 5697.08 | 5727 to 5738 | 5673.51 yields 0.006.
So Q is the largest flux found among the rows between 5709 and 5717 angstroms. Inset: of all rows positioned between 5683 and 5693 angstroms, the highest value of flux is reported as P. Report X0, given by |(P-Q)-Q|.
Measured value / 18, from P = 18.32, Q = 18.1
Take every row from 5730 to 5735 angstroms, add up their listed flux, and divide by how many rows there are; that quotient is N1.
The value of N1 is 19.1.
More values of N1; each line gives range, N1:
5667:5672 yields 19.7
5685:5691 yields 17.9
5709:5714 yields 16.8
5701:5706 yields 17.9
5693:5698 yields 18.9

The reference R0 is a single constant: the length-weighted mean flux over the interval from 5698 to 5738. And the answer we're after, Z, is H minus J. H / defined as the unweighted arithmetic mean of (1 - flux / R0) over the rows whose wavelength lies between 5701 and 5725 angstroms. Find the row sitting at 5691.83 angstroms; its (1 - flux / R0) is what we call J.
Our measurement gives 0.011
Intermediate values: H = 0.025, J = 0.014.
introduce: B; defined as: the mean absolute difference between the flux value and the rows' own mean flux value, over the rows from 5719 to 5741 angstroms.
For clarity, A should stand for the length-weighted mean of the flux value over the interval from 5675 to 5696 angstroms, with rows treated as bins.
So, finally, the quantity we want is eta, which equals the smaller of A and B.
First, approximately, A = 18.3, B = 0.65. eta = 0.65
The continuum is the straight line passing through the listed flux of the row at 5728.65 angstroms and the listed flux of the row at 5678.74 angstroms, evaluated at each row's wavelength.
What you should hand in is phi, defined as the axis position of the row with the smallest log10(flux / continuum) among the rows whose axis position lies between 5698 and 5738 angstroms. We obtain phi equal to 5710.21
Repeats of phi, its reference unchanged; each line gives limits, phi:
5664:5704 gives 5683.97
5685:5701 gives 5686.59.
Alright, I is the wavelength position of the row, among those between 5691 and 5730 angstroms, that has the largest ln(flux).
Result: 5723.37 angstroms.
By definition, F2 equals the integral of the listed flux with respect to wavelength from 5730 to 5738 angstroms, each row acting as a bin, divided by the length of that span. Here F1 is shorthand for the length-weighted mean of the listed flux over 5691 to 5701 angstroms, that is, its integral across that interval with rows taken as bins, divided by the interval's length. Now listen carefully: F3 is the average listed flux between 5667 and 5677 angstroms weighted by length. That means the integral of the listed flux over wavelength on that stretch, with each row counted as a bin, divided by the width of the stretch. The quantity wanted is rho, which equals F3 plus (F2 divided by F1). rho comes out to 20.7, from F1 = 18.8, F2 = 18.8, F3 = 19.7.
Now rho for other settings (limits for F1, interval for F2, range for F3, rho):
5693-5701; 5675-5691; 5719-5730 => 20.9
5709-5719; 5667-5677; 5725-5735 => 20.7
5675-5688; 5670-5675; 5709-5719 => 18.7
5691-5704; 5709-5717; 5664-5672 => 20.6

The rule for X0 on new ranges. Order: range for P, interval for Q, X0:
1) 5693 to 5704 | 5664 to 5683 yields 21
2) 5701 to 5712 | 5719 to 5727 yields 22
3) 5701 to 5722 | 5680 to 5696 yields 18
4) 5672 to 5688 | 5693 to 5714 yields 18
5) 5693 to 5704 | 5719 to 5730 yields 21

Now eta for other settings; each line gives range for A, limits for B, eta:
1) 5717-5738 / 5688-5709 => 0.58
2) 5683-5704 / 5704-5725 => 1.11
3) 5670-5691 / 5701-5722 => 0.87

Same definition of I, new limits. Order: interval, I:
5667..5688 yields 5673.51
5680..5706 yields 5697.08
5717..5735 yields 5723.37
